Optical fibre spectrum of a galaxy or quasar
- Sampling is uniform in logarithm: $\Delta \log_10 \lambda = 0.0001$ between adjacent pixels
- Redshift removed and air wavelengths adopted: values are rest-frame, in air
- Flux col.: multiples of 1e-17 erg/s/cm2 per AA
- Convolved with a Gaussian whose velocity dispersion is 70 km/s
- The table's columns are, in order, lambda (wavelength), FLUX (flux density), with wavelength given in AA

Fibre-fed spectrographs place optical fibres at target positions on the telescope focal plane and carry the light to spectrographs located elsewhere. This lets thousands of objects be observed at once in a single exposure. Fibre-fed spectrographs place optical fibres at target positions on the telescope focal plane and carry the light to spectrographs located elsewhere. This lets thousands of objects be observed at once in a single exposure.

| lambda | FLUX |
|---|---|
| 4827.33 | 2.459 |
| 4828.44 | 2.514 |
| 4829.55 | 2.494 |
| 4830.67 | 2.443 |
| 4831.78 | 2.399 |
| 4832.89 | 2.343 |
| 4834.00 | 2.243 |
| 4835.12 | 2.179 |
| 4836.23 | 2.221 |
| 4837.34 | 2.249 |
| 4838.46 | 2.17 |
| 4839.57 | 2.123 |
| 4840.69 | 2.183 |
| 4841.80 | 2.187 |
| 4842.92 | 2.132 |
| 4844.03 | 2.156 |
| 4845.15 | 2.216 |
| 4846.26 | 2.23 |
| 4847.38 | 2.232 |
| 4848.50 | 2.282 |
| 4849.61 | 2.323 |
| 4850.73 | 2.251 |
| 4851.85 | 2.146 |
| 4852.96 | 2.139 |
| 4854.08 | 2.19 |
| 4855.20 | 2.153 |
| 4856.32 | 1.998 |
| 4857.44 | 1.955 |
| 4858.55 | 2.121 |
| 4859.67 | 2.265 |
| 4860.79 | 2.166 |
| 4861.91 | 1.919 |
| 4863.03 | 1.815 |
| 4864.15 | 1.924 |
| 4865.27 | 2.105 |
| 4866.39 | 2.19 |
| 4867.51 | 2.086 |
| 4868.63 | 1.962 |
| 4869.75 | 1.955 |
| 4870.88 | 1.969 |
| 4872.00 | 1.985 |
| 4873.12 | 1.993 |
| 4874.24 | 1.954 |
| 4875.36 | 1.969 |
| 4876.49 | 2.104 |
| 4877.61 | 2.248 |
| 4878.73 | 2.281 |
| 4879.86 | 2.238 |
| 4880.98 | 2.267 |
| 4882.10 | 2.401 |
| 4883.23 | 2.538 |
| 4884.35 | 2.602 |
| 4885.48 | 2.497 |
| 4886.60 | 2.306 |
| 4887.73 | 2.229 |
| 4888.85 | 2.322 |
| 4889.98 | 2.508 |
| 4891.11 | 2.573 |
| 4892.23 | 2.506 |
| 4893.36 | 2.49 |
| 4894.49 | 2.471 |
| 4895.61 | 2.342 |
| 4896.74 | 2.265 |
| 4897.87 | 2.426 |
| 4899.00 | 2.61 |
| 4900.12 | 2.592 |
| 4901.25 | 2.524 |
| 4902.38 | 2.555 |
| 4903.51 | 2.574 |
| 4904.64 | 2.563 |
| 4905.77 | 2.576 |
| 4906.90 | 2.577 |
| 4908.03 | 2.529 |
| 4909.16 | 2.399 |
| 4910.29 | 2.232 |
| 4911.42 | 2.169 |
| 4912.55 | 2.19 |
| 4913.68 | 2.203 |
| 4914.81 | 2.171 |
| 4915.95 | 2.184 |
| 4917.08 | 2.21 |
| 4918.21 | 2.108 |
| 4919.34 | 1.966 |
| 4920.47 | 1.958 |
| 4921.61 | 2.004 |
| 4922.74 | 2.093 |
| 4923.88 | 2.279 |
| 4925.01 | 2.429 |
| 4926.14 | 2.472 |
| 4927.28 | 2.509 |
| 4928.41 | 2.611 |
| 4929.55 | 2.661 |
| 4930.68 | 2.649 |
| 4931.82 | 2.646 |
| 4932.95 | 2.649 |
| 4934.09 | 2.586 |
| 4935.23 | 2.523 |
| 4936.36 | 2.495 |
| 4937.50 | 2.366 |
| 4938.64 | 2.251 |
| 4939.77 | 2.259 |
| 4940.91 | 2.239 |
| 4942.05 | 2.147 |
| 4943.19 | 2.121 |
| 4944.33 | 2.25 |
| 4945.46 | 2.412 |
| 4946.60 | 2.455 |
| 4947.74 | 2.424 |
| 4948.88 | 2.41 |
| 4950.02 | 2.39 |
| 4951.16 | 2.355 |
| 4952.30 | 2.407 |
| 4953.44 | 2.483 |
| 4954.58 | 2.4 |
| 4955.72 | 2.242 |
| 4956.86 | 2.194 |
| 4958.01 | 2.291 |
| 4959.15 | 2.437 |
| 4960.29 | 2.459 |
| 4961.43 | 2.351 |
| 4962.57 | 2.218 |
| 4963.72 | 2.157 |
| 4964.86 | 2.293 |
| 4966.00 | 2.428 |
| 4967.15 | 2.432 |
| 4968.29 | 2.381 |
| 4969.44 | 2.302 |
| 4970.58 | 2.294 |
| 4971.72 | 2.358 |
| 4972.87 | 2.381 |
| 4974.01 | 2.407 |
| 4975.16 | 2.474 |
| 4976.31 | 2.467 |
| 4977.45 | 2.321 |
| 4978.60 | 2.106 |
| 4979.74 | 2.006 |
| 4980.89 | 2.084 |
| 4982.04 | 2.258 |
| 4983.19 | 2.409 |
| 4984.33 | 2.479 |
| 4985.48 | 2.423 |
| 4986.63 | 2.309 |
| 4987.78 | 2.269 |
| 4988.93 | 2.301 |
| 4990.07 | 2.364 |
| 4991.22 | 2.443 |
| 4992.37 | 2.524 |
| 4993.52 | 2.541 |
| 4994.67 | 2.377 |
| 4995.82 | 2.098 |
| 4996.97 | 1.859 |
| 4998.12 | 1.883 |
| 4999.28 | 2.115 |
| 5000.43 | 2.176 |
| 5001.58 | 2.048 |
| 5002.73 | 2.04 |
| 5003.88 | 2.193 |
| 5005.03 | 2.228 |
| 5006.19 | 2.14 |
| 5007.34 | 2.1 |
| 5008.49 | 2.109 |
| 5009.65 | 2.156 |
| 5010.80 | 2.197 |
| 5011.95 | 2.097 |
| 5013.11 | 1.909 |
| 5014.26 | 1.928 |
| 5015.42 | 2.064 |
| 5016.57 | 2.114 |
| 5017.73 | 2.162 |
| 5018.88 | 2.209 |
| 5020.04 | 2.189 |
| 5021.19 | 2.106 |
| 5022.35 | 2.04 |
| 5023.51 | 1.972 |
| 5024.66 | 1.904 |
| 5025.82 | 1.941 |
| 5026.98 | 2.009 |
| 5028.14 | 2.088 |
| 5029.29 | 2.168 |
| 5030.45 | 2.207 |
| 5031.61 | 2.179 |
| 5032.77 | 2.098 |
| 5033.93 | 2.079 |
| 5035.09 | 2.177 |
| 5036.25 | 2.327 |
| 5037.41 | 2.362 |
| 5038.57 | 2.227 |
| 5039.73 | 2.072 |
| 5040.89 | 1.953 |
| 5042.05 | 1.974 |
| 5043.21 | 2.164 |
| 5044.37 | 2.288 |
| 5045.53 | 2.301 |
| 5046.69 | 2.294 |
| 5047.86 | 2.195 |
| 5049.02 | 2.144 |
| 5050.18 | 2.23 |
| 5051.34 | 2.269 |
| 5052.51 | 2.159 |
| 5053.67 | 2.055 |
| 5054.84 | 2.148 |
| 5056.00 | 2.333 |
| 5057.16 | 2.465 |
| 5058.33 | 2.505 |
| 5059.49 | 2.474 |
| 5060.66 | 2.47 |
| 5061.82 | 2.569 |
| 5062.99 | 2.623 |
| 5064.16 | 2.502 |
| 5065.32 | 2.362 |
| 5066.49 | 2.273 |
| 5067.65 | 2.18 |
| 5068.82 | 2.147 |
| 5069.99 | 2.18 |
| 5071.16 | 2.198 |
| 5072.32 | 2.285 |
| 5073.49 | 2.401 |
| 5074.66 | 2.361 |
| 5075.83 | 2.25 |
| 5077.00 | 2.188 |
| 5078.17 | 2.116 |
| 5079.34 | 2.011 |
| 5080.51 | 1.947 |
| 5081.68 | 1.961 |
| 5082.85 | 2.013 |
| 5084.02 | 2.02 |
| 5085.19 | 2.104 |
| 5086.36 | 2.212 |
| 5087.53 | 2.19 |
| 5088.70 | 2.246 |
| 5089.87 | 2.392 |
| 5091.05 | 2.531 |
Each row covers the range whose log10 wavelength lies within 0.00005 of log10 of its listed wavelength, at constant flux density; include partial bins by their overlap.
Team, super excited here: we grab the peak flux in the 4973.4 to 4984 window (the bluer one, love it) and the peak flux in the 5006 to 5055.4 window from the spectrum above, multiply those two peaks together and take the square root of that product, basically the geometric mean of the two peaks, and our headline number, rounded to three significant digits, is 2.42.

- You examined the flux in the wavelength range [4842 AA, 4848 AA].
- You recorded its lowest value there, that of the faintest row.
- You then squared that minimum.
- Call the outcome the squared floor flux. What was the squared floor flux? 4.5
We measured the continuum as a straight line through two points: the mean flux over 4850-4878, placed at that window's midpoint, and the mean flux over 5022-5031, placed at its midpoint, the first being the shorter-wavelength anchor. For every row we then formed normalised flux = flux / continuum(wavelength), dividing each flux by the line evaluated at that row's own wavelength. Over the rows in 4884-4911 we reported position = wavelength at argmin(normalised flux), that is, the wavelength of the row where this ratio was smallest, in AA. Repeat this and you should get 4887.73 AA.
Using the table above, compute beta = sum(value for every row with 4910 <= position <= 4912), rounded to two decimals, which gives 4.40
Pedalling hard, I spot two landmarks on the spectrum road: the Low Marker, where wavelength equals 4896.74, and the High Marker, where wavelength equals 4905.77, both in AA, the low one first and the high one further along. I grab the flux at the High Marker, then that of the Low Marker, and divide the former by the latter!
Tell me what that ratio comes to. 1.14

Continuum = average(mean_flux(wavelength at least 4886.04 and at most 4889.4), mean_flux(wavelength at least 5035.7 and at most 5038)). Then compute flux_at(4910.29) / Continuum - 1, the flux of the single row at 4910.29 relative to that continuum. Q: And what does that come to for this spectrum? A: -0.036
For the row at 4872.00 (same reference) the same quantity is -0.143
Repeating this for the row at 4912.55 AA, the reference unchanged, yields -0.054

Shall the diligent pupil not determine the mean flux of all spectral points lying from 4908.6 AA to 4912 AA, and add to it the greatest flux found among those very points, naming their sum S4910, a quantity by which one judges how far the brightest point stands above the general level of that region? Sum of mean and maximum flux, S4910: 4.7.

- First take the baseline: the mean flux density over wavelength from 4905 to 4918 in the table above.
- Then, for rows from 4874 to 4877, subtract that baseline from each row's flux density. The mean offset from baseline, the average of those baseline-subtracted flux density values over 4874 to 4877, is -0.30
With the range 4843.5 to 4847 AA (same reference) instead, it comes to -0.11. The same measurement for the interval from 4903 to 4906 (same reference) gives 0.26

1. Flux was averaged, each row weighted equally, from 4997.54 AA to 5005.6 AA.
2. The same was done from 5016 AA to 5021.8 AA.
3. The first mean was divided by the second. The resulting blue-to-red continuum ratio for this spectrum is 0.97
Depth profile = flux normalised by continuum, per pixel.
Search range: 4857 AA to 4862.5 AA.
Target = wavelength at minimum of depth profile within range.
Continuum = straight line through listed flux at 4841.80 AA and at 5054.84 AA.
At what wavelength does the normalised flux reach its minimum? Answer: 4861.91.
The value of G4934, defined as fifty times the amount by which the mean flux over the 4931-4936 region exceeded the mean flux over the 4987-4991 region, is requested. 14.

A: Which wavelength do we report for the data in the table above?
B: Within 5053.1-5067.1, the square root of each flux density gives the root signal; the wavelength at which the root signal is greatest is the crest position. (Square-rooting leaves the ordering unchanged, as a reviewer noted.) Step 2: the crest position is 5062.99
